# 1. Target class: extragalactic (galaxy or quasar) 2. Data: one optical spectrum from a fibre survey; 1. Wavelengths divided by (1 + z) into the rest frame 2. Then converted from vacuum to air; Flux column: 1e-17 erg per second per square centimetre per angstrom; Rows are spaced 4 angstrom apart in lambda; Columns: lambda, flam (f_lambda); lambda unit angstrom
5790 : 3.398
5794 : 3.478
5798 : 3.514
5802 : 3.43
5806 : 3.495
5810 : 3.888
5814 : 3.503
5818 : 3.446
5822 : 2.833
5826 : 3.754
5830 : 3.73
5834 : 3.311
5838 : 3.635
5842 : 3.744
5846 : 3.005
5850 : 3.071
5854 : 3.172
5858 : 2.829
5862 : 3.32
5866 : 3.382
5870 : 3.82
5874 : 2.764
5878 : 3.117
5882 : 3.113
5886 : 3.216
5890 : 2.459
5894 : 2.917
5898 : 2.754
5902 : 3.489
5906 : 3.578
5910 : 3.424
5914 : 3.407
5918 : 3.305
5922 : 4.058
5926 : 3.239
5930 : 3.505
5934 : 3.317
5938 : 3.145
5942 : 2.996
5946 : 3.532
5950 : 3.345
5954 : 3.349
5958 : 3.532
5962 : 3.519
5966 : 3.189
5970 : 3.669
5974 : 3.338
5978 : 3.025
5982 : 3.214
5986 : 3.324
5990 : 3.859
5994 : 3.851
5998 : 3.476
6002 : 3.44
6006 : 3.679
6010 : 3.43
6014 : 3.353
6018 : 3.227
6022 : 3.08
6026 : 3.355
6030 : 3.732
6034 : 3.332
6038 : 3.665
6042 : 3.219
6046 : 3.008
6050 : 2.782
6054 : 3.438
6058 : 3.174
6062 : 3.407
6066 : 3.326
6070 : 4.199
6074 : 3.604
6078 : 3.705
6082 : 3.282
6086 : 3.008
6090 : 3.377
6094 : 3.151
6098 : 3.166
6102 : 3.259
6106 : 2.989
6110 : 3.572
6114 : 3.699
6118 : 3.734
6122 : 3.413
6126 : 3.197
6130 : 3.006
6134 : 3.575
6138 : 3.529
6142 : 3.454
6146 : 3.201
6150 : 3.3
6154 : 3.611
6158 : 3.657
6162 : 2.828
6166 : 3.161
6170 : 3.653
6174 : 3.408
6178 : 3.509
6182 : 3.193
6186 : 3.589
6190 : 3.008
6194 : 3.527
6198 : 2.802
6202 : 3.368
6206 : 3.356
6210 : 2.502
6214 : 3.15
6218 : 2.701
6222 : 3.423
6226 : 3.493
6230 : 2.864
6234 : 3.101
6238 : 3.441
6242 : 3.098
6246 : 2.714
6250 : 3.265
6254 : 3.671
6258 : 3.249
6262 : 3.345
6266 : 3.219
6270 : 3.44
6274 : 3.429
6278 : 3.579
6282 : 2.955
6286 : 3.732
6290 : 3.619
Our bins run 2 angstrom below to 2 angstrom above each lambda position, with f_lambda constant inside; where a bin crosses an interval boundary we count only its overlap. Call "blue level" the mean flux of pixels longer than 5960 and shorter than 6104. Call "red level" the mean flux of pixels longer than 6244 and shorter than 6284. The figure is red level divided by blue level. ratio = 0.971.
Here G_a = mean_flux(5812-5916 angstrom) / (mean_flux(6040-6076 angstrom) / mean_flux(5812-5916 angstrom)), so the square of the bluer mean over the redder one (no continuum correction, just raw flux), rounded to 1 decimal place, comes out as 3.2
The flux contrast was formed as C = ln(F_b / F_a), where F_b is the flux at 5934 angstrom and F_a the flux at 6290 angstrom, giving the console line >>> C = -0.087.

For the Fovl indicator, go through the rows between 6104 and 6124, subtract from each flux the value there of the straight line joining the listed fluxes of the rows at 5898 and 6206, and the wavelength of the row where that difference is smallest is 6106 angstrom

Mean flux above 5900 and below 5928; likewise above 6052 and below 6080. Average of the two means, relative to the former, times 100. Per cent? 101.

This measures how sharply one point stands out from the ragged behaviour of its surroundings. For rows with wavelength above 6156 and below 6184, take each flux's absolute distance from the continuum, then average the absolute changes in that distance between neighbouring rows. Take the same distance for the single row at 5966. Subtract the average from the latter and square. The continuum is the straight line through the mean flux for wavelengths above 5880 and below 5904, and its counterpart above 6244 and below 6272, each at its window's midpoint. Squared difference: 0.010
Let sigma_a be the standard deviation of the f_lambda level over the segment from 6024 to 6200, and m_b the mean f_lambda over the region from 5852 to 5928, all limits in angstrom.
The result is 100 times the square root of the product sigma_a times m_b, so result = 97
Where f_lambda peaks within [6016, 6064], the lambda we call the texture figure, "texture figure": 6030 angstrom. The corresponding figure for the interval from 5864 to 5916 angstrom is 5870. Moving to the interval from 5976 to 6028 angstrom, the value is 5990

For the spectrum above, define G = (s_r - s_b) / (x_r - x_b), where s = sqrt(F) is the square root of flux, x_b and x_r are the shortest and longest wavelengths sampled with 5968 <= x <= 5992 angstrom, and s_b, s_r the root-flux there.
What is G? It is 0.0024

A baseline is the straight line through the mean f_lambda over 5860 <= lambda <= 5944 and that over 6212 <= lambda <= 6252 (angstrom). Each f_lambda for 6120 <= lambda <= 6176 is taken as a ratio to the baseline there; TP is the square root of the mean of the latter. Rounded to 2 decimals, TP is 1.03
